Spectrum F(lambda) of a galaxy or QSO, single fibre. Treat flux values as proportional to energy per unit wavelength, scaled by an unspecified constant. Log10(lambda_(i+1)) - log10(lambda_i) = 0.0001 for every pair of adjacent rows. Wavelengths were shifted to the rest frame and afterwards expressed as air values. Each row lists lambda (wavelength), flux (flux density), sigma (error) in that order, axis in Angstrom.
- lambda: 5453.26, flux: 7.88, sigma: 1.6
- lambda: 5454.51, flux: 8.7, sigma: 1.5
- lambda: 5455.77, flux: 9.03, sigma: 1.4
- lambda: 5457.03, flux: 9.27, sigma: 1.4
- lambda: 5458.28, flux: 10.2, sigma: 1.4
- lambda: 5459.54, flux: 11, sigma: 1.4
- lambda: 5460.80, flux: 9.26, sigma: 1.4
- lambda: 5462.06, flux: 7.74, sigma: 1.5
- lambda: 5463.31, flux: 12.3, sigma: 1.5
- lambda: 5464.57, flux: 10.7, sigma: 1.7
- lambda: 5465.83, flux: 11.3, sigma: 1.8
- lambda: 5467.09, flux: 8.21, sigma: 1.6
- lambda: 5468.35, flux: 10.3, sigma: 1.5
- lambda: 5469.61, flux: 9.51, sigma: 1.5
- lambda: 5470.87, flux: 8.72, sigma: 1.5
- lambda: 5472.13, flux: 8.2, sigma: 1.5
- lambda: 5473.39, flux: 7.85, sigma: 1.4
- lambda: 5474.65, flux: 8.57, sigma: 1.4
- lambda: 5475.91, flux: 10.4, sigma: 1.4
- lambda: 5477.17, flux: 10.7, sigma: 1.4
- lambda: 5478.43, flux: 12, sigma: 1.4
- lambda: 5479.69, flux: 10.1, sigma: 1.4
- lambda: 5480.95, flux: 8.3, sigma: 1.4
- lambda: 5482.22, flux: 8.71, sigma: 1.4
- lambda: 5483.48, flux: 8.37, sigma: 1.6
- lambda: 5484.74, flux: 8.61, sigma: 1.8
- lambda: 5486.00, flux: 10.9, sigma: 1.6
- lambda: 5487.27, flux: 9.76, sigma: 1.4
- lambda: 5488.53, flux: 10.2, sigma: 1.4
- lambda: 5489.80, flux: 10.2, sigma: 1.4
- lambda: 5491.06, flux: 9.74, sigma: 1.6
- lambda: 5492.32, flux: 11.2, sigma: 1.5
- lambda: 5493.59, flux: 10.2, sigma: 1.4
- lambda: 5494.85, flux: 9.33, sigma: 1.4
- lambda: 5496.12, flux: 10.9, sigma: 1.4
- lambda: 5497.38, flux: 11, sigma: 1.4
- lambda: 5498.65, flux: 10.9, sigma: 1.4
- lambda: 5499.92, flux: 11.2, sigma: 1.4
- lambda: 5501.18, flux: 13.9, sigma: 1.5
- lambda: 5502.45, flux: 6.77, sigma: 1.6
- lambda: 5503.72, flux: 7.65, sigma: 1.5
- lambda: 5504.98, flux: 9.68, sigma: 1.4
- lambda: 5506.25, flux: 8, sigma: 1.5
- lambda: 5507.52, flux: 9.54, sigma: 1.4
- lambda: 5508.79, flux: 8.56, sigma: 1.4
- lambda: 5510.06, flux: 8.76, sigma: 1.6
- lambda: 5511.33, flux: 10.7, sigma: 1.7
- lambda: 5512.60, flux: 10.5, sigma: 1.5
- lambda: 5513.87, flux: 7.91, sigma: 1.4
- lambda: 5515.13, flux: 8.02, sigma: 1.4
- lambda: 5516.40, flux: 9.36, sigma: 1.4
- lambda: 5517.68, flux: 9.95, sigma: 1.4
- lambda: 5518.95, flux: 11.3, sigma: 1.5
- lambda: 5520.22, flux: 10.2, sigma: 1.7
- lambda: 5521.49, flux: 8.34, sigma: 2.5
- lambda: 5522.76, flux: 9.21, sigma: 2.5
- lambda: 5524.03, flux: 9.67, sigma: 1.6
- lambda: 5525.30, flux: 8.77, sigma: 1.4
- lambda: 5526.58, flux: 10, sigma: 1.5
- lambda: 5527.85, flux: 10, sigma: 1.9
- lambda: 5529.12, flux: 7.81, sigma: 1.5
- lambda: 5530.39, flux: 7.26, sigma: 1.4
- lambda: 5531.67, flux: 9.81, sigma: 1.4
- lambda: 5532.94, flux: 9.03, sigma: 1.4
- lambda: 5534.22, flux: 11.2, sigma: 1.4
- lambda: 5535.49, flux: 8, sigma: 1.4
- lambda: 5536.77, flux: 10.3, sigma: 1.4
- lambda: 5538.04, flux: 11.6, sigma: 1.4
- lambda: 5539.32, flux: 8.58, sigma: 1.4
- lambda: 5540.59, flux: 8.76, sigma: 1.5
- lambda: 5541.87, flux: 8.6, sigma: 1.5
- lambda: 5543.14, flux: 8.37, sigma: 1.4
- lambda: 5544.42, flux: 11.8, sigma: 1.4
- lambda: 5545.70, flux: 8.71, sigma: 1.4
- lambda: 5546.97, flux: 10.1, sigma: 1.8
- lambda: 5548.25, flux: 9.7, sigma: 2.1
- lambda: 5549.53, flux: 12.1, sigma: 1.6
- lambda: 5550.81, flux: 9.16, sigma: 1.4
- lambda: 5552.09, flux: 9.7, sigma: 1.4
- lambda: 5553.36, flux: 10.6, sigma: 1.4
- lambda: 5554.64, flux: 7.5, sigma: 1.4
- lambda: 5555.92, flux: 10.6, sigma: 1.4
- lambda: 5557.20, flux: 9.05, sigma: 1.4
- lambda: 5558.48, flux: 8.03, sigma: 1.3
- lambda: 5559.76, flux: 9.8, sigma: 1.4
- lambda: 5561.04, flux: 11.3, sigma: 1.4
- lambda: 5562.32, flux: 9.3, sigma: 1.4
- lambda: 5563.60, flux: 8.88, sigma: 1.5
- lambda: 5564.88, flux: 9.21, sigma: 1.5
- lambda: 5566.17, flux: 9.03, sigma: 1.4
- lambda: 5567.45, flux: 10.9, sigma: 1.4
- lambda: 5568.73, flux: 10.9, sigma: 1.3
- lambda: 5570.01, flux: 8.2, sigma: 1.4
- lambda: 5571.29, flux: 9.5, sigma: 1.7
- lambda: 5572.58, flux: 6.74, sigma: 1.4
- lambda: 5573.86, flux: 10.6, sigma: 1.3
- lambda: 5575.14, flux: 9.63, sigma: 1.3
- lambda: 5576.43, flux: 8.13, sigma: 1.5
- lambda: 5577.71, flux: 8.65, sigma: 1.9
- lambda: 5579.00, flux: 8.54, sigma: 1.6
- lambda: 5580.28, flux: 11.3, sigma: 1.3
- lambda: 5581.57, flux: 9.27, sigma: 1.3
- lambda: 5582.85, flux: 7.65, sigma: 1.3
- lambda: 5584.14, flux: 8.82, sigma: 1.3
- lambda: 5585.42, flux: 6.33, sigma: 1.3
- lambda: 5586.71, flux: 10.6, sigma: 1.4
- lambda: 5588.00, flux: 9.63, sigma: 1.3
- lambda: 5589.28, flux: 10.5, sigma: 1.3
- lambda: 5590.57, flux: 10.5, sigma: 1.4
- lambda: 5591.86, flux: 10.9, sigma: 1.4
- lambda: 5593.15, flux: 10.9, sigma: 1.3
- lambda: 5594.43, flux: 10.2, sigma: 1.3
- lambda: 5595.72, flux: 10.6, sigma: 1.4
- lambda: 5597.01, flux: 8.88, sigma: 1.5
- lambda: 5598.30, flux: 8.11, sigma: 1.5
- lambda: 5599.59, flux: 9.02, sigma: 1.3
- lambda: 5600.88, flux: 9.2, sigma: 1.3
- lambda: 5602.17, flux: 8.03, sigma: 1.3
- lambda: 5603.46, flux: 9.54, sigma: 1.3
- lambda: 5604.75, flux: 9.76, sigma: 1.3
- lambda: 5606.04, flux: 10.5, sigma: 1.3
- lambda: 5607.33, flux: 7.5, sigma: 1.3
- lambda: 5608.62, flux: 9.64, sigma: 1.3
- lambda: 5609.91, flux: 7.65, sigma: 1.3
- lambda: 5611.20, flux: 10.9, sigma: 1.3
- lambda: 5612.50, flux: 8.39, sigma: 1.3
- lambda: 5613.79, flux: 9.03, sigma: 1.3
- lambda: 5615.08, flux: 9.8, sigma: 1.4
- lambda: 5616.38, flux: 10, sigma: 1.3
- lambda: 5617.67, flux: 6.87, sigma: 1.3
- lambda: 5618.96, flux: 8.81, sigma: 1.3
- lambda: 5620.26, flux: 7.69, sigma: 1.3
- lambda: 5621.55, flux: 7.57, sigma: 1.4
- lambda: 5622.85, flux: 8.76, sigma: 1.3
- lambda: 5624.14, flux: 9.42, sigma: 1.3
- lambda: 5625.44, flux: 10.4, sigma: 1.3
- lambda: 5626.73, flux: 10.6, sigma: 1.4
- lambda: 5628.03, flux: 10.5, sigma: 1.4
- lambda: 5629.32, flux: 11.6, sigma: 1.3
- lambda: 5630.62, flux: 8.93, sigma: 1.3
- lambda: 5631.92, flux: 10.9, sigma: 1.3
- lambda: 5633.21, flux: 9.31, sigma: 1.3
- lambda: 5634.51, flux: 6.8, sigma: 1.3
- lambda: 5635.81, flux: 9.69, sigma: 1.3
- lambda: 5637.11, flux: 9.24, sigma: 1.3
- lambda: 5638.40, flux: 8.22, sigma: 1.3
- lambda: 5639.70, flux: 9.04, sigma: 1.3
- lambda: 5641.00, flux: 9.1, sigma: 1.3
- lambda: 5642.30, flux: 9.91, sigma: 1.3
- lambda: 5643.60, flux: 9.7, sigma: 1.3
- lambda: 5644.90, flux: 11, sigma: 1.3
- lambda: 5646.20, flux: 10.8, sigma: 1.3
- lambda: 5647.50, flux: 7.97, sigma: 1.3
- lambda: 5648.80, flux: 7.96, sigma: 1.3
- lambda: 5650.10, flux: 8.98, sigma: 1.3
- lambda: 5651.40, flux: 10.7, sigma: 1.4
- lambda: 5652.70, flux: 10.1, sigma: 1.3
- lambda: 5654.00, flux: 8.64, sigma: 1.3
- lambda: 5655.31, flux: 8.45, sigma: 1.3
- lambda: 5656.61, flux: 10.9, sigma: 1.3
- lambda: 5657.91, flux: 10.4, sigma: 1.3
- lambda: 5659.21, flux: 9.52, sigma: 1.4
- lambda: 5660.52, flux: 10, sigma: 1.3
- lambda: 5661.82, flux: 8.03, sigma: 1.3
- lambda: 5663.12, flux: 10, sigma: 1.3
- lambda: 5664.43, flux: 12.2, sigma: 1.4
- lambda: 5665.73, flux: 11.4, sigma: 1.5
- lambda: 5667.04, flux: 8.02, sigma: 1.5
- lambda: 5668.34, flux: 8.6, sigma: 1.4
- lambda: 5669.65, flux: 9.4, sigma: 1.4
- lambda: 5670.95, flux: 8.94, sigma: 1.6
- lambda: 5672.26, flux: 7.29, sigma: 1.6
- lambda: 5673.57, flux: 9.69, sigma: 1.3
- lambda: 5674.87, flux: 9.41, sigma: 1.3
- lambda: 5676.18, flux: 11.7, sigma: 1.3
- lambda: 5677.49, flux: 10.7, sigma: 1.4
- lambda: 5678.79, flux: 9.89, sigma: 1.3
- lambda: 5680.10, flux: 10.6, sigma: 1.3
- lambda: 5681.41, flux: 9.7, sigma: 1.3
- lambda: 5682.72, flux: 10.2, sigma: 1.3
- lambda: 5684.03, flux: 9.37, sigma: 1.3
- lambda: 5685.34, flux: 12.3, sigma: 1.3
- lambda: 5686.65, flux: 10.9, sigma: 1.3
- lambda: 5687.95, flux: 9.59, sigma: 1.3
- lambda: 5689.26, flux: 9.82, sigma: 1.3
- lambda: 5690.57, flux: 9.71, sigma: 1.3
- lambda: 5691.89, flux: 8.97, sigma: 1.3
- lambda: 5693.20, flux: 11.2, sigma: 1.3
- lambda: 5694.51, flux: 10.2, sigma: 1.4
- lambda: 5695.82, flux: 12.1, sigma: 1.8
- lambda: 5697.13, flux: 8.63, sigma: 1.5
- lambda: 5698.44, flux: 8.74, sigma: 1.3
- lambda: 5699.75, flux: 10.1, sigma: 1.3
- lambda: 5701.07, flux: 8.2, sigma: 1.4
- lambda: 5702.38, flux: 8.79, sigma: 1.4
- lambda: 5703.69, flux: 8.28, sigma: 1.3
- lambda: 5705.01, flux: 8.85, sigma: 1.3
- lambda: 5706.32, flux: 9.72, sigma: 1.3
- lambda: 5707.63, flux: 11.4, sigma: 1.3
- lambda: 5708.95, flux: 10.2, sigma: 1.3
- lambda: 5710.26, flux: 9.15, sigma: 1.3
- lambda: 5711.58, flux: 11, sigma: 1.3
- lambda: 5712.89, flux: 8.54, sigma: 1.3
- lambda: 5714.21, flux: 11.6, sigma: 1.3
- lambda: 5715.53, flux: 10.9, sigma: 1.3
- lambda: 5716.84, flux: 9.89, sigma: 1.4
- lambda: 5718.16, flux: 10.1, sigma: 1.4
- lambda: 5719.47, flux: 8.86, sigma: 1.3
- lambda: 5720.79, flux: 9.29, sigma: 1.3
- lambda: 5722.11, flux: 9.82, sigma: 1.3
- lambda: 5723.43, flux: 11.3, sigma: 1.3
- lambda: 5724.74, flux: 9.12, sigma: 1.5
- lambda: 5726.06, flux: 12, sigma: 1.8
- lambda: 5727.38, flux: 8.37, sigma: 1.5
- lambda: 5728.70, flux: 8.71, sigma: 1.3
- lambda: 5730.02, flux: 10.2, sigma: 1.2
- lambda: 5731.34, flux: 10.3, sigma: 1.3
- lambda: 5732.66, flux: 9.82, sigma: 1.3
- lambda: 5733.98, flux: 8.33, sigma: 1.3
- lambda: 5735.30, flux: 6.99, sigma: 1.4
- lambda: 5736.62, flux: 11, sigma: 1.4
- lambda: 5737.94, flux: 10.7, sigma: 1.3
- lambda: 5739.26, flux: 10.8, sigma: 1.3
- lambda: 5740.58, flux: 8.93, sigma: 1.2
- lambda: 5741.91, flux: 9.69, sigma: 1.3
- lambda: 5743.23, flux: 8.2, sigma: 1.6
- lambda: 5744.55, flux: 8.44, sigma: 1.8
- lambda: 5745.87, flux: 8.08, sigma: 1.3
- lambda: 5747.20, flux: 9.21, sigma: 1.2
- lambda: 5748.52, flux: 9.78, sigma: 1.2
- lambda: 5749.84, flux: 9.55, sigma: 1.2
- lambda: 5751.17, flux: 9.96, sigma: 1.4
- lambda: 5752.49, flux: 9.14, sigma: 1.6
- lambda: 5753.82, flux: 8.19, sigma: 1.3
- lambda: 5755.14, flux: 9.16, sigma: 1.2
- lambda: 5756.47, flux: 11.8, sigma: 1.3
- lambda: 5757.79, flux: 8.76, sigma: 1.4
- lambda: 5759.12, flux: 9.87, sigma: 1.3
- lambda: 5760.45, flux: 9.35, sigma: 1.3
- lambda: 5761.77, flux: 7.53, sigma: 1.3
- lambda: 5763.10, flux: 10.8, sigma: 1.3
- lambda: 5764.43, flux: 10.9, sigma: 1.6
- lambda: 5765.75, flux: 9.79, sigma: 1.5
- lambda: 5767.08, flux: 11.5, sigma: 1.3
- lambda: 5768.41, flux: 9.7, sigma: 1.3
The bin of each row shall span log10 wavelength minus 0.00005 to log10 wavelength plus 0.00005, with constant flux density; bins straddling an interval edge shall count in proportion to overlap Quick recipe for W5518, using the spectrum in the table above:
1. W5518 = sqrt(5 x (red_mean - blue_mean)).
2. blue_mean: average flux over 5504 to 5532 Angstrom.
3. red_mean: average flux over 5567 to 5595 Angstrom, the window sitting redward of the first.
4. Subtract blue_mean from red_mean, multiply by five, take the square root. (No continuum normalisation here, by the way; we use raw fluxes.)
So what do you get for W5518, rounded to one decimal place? 1.1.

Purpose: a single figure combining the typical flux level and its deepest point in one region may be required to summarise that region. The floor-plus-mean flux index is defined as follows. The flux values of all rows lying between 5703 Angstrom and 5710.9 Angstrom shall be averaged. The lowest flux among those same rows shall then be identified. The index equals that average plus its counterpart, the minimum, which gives 17.9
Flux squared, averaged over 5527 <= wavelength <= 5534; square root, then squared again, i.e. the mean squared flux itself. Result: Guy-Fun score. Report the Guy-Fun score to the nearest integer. 78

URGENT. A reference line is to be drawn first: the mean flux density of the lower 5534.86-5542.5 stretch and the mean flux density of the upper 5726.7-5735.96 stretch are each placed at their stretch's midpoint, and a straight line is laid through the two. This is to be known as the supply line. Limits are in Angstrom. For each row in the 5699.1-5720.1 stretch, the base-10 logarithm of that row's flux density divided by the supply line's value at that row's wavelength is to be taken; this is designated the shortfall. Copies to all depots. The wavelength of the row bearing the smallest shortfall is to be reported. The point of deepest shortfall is 5701.07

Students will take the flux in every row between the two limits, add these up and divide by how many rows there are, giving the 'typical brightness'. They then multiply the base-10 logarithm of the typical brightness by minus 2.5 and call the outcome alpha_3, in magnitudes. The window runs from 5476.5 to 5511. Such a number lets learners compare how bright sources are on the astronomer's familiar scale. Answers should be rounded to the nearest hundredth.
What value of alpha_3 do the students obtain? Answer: -2.48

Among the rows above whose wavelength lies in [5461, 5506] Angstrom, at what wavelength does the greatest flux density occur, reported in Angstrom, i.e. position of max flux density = 5501.18 Angstrom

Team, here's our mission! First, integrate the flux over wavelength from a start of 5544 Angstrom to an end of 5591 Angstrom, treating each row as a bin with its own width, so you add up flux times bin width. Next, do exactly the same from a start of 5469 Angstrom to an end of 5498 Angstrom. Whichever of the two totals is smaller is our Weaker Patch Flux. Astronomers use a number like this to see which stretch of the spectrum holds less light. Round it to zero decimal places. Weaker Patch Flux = 282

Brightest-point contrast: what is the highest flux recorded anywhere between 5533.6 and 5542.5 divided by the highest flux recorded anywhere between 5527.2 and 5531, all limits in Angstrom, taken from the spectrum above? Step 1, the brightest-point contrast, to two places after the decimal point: 1.16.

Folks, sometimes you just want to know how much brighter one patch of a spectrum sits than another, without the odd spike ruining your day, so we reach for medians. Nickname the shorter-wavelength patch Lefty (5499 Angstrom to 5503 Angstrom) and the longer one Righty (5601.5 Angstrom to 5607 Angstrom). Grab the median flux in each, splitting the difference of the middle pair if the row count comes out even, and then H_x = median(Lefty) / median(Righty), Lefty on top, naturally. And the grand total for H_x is 1.16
